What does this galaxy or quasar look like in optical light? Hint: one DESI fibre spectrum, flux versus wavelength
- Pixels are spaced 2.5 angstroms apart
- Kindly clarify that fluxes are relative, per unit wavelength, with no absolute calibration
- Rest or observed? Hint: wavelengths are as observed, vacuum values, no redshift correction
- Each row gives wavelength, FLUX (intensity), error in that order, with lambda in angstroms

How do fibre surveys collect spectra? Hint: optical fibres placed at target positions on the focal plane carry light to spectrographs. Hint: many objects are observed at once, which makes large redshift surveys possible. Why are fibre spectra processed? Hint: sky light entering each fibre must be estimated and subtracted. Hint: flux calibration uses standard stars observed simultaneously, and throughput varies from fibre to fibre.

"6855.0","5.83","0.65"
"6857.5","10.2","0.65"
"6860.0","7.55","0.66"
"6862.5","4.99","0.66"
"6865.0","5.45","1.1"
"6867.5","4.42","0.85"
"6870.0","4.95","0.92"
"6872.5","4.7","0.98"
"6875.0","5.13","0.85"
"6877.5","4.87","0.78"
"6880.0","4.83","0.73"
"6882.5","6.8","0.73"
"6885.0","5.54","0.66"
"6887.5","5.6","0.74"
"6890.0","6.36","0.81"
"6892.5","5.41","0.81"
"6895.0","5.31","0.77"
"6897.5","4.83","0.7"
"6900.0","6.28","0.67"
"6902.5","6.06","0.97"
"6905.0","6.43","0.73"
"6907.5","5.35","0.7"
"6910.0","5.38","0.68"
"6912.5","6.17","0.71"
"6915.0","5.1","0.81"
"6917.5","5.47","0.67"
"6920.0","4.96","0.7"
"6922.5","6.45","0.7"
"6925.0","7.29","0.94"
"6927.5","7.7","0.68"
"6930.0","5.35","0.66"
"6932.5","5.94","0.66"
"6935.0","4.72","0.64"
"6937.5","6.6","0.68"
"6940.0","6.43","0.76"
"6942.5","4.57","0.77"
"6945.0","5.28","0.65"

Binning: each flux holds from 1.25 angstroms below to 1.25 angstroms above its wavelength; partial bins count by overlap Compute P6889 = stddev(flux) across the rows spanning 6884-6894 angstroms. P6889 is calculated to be 0.4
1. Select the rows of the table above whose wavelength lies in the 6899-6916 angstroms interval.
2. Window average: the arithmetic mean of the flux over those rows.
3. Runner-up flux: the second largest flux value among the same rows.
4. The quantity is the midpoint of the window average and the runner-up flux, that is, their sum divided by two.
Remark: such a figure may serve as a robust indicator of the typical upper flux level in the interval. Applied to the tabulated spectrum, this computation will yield 6.1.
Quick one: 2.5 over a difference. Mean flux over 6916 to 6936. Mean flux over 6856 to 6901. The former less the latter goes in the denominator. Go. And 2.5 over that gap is 10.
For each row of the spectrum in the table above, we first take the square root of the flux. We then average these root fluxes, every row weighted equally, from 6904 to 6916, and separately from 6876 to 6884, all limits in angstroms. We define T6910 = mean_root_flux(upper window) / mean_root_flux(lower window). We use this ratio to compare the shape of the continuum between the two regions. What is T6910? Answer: 1.02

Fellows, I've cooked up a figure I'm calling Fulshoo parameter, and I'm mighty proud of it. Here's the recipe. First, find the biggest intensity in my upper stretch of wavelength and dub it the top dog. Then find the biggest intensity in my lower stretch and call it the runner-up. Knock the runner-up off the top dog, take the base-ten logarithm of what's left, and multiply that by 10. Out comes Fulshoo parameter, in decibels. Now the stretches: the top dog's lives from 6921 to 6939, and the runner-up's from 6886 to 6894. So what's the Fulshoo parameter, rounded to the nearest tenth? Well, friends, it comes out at 1.3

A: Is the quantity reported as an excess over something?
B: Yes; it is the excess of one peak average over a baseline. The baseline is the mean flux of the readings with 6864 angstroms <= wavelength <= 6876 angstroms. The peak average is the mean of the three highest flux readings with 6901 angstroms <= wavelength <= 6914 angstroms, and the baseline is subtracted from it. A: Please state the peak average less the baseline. 1.3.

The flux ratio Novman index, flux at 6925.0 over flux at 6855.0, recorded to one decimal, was 1.3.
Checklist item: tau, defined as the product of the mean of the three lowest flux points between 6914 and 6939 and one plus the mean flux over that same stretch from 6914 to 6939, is 34.3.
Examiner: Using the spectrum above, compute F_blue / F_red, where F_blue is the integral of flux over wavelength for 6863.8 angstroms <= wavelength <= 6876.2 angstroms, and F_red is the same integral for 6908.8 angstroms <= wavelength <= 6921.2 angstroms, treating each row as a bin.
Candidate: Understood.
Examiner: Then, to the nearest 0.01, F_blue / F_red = 0.91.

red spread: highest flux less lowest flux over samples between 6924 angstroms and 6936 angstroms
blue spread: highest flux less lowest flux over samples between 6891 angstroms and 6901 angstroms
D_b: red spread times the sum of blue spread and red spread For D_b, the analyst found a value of 13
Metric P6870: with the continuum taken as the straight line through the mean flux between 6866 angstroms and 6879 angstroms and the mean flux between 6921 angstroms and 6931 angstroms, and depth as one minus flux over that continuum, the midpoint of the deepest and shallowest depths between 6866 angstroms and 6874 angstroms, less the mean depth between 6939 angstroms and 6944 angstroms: -0.24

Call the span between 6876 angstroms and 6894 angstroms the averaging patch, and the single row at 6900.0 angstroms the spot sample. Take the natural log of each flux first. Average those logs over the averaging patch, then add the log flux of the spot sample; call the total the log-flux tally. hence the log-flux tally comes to 3.56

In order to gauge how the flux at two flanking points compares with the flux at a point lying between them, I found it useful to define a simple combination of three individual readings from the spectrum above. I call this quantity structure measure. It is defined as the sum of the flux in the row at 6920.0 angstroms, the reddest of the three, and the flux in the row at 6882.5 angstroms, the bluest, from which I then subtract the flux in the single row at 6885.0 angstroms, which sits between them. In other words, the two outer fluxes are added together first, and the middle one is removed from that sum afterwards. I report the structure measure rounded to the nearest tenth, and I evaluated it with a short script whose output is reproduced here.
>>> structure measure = 6.2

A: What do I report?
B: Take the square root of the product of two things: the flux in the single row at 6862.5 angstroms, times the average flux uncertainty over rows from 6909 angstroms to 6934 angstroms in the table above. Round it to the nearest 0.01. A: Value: 1.90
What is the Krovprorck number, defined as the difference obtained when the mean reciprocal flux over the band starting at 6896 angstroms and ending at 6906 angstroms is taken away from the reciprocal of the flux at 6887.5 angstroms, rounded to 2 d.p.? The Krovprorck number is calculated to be 0.01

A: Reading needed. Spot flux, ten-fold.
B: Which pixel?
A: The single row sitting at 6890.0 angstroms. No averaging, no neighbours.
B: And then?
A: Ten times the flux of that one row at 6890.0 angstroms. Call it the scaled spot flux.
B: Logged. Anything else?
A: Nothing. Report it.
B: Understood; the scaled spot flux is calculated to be 64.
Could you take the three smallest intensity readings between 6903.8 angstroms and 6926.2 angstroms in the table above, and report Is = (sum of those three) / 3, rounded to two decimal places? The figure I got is 5.14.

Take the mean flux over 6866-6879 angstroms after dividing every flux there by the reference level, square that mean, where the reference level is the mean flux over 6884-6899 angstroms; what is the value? 0.76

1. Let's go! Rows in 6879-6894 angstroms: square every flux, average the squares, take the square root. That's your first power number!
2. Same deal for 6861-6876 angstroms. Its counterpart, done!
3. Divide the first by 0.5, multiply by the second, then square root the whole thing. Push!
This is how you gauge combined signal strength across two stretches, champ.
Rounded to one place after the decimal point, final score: 7.6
